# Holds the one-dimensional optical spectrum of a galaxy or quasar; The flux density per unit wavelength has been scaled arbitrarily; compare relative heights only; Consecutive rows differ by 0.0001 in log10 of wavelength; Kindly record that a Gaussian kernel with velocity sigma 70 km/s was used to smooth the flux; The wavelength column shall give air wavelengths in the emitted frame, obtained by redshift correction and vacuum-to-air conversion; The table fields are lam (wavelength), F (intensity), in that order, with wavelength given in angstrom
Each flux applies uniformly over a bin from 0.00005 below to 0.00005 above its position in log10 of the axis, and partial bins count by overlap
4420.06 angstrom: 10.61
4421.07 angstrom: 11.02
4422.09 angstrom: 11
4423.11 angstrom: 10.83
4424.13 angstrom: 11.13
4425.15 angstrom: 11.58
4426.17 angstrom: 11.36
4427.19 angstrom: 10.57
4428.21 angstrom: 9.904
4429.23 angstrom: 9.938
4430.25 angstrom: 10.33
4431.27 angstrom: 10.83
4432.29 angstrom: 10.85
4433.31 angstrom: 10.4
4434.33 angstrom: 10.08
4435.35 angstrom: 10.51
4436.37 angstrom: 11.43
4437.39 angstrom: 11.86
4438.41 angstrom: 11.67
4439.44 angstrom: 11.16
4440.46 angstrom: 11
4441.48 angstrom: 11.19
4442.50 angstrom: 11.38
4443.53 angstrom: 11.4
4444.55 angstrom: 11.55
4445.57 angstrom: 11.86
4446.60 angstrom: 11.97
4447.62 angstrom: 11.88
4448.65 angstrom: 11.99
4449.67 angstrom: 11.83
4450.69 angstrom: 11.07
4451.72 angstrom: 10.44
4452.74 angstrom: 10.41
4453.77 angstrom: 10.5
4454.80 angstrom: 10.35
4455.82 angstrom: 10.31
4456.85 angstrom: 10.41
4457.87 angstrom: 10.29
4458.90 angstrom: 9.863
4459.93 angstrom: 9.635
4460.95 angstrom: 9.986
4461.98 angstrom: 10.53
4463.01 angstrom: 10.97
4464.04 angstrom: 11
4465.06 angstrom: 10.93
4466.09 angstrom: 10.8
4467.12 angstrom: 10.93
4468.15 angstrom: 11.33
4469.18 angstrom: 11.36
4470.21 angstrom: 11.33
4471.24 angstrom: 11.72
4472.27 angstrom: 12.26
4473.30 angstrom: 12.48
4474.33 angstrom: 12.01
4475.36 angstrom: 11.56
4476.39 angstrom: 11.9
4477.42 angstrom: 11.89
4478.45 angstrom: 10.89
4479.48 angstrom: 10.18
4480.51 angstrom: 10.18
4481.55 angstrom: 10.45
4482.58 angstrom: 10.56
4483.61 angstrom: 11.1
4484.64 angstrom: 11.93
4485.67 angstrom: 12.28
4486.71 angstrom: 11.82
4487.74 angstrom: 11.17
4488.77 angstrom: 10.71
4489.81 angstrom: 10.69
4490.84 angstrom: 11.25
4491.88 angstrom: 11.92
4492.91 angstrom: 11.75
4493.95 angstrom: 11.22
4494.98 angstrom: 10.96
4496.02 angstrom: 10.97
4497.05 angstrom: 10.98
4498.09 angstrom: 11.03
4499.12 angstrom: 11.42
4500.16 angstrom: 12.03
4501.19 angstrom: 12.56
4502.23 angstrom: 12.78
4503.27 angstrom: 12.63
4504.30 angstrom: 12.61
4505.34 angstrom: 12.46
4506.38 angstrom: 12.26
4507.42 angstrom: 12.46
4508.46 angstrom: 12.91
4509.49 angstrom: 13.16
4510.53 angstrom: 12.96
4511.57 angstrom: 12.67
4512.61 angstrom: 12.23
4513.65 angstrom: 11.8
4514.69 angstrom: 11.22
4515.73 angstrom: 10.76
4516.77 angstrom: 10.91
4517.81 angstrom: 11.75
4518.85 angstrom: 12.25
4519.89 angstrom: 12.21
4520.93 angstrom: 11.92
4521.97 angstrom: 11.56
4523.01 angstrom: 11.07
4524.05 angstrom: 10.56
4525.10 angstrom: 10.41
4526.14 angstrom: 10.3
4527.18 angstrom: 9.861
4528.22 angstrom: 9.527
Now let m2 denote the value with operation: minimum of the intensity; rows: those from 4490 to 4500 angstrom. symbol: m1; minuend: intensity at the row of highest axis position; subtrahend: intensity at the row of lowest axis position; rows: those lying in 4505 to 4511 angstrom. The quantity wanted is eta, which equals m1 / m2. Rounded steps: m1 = 0.50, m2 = 10.96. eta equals 0.046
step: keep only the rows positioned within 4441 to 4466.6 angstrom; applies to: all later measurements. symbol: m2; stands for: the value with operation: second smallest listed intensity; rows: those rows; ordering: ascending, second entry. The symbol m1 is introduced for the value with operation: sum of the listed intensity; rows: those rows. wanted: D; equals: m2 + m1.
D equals 282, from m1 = 273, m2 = 9.863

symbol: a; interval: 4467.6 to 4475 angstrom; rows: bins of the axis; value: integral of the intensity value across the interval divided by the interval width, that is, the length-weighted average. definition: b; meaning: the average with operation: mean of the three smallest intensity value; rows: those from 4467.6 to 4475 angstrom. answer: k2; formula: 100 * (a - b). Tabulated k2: 43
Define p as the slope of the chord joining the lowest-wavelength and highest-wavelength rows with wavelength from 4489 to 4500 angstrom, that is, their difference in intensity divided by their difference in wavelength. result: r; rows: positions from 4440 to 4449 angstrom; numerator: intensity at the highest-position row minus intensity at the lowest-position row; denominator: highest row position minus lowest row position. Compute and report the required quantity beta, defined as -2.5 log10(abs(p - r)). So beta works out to 3.43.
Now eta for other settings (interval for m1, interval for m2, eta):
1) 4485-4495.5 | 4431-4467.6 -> -0.137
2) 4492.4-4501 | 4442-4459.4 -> 0.028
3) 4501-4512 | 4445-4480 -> 0.011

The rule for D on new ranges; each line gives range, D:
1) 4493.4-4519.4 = 310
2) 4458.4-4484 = 286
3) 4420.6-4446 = 285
